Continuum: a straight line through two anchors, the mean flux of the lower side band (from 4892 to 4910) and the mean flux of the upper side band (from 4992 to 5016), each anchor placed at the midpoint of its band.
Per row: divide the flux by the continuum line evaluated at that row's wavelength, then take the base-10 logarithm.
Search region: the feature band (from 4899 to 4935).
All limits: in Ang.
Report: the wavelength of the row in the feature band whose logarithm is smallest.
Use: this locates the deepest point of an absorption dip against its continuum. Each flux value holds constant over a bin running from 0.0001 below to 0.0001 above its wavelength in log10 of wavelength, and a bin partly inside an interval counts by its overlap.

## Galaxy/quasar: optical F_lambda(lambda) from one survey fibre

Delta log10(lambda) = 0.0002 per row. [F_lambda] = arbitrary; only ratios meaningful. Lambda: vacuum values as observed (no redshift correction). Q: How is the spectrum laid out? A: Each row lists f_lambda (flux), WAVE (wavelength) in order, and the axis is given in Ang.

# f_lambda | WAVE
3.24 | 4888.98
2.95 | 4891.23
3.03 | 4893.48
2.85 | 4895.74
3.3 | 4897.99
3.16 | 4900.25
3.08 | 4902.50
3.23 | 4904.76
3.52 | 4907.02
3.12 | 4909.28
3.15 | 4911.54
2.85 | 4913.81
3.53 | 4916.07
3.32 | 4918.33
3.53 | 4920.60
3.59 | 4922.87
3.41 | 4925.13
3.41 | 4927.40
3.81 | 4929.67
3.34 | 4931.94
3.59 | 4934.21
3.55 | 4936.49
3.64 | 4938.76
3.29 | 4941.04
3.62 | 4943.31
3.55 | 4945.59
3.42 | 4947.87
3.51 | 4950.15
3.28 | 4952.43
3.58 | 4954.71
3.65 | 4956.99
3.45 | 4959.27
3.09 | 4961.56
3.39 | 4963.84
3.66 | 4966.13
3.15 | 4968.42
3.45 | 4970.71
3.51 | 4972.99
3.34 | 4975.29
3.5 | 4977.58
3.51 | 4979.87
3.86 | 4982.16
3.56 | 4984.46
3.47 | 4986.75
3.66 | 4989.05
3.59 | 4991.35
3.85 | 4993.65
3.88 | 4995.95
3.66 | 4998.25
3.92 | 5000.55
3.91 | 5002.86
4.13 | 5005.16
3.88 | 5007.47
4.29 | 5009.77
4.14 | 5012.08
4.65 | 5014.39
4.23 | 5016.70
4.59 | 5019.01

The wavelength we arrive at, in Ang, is 4913.81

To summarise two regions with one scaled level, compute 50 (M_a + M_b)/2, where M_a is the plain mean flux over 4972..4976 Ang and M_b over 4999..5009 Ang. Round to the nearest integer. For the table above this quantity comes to 185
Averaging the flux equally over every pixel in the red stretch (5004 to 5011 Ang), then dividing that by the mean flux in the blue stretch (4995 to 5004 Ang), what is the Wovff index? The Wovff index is 1.07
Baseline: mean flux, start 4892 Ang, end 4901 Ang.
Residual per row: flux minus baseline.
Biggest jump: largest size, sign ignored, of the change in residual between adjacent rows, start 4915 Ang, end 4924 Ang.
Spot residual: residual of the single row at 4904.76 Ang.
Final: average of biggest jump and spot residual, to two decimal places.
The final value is 0.18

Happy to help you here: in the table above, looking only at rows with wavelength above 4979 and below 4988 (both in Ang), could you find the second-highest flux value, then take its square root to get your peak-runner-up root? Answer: 1.89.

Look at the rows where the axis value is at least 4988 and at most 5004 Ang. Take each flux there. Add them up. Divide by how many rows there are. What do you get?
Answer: 3.78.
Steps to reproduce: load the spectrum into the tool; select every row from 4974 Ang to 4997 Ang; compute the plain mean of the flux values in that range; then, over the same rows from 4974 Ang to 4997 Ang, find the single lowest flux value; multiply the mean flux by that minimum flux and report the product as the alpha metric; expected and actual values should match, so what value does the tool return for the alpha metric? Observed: 12.1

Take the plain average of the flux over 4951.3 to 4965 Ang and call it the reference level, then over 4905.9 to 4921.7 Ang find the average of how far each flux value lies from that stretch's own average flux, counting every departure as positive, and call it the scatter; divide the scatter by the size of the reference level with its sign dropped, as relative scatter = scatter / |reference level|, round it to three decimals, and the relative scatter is 0.063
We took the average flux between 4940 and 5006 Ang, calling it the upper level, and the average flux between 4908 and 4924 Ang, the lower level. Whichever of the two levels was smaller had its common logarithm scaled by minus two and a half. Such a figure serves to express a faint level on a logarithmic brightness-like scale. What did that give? -1.30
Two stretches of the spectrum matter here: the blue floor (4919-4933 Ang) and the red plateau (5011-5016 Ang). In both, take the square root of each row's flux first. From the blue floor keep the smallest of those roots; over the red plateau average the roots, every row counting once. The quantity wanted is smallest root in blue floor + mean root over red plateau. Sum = 3.92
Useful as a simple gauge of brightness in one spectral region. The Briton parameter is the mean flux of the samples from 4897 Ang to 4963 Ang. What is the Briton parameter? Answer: 3.40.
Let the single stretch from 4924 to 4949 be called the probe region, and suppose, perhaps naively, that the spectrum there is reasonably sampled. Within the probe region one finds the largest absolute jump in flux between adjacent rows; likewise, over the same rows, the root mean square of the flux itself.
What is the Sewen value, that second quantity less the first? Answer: 3.04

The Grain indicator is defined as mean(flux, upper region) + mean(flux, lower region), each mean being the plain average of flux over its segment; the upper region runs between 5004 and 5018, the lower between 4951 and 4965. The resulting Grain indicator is 7.63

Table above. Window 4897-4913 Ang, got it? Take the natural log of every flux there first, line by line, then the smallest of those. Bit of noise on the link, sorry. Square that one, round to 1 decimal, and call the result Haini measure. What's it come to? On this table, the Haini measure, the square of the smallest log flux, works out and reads 1.3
